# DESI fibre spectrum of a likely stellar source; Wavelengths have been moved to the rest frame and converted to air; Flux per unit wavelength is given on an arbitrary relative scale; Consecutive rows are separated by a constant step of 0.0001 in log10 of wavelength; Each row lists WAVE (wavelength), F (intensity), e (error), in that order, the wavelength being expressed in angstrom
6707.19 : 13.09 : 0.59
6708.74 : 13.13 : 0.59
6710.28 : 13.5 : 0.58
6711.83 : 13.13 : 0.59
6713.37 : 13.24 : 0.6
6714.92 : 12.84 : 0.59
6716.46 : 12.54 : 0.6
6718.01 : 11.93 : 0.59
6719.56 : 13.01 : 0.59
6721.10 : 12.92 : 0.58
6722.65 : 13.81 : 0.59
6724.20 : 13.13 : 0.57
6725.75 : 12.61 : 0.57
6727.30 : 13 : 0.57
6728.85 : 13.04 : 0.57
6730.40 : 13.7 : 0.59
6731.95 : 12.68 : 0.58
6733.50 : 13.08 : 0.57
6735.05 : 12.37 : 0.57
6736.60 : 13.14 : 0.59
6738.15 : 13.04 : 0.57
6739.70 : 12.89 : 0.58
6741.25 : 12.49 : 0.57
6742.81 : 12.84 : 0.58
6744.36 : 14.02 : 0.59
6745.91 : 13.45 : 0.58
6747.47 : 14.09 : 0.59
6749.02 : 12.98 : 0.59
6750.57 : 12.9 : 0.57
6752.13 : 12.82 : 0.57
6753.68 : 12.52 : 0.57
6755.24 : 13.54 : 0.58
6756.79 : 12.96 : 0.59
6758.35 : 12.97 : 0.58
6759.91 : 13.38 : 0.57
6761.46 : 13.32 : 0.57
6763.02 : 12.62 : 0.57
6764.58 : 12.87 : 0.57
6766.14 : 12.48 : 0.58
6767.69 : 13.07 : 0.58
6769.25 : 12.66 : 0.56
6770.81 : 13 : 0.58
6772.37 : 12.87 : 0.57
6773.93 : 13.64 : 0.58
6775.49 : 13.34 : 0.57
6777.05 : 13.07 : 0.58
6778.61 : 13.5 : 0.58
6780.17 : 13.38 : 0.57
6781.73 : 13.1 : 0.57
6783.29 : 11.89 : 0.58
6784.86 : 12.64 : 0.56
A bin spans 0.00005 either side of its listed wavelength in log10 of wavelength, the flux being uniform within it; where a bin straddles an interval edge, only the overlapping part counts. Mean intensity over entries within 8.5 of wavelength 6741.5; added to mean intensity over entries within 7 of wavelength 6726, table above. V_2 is 26.2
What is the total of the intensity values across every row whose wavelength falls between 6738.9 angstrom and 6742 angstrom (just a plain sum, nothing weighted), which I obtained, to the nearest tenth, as 25.4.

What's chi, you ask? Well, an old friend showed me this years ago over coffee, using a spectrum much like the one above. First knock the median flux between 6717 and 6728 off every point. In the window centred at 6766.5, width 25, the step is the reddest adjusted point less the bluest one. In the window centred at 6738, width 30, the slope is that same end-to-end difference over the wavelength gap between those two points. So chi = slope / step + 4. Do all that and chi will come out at 4.28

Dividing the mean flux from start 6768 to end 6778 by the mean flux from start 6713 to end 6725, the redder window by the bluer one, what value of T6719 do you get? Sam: 1.01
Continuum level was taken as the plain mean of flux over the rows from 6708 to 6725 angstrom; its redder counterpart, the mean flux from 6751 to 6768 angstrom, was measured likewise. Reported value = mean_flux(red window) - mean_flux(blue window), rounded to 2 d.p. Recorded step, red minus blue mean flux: -0.06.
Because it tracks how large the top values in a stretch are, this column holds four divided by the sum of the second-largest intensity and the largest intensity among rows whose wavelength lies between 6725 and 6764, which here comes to 0.142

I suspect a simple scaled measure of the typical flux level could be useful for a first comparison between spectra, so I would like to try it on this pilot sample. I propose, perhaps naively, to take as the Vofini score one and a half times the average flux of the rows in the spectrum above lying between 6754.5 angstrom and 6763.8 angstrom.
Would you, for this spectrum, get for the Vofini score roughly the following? 19.7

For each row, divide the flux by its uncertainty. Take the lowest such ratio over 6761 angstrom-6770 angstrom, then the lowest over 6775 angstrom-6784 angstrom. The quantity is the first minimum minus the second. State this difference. 1.0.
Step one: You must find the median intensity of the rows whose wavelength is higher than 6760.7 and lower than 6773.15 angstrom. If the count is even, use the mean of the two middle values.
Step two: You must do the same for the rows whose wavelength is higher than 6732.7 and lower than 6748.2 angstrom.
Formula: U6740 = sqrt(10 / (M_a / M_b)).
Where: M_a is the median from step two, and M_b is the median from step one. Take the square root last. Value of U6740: 3.139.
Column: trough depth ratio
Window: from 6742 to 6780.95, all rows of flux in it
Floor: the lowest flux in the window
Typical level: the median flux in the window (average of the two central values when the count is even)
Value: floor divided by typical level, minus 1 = -0.04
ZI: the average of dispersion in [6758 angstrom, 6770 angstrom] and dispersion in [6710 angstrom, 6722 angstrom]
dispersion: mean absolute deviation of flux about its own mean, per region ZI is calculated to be 0.301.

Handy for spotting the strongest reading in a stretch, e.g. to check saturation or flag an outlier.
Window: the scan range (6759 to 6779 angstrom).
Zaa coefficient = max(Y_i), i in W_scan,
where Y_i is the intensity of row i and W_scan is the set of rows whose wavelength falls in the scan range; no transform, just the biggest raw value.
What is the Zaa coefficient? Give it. 13.64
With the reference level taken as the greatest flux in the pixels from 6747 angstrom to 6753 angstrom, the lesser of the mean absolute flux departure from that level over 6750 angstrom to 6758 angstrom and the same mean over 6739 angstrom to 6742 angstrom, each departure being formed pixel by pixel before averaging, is 1.14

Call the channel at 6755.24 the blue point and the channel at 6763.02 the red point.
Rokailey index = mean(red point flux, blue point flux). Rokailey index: 13.1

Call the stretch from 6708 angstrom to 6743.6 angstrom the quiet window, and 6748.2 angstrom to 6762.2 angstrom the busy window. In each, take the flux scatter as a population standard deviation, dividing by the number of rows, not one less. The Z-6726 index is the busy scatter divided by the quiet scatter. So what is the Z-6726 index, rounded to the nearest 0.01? 0.73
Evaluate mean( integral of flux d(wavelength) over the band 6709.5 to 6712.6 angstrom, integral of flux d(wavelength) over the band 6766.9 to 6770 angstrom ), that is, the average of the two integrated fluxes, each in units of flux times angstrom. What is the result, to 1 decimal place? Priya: 40.6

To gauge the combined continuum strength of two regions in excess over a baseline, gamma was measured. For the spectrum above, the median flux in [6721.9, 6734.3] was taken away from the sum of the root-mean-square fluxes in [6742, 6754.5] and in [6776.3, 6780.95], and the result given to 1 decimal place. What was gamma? 13.5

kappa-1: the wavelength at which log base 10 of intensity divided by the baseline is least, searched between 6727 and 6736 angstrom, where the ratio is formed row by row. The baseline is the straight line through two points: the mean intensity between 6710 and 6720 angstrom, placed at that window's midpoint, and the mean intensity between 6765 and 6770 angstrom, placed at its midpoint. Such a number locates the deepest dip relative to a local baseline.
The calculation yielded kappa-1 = 6735.05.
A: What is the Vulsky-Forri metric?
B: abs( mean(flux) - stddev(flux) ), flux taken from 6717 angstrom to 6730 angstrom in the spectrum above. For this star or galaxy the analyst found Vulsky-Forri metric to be 12.4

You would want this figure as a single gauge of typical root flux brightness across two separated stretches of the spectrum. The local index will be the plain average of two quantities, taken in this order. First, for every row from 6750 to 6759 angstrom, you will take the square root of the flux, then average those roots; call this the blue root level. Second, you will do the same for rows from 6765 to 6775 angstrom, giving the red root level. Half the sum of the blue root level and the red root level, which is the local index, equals 3.60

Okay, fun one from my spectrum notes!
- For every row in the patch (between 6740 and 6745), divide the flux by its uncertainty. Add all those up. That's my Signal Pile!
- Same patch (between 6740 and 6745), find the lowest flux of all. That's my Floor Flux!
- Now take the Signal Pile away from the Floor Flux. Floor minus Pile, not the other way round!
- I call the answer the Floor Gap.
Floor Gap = -55.3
